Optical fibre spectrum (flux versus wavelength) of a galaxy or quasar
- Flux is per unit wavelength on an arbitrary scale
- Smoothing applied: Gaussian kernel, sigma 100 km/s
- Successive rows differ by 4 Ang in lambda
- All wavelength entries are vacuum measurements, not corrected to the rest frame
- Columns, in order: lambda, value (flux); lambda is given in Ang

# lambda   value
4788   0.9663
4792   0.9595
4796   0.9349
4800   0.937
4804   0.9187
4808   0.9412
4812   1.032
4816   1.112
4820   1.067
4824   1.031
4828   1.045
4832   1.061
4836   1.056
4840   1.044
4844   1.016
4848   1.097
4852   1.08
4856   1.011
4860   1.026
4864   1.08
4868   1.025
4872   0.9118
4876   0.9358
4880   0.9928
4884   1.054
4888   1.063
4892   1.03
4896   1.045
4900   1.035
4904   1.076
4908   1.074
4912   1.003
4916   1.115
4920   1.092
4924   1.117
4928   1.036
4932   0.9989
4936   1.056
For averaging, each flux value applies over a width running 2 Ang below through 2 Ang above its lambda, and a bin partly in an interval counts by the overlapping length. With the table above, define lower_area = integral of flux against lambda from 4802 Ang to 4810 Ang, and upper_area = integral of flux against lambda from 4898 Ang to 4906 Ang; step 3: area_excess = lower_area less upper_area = -1.0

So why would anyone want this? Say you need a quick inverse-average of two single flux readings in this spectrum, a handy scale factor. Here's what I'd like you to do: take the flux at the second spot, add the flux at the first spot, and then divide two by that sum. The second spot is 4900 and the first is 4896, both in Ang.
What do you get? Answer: 0.96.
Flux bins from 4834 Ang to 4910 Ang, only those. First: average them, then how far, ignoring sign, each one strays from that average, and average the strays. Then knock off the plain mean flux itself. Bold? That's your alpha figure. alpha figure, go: -1.00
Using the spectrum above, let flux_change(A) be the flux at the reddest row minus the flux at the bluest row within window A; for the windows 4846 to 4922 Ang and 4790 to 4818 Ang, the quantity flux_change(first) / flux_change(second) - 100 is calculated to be -100.0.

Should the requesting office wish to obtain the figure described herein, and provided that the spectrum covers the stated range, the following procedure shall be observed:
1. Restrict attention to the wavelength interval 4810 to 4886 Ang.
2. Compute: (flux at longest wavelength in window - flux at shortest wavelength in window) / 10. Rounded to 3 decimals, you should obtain 0.002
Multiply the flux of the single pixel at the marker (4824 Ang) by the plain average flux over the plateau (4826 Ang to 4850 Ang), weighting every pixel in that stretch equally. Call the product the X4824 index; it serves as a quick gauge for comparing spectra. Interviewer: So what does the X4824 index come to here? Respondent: 1.09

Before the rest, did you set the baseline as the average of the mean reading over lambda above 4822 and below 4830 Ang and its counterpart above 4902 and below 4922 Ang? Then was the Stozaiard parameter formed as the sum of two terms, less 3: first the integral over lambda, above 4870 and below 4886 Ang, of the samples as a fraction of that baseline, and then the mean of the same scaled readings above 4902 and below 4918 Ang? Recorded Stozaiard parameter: 12.8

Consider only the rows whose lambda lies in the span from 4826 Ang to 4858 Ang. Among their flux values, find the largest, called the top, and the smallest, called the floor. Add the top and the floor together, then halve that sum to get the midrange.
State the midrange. 1.054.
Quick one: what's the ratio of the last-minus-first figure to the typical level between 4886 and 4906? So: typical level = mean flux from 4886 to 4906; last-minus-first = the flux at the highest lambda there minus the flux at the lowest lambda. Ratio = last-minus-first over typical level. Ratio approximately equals 0.012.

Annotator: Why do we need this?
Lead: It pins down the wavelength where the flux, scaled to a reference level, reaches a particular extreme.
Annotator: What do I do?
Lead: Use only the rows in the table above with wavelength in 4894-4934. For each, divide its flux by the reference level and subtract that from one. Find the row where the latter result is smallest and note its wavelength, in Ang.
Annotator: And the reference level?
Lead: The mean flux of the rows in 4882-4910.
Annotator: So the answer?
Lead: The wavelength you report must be 4924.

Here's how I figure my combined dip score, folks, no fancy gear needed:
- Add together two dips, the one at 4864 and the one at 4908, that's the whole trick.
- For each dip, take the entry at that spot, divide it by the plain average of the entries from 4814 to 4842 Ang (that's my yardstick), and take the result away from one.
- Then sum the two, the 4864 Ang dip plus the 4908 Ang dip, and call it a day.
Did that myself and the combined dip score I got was -0.033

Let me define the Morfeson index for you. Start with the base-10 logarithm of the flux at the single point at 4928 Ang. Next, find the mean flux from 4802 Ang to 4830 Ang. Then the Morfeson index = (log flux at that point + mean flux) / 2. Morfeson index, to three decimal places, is 0.518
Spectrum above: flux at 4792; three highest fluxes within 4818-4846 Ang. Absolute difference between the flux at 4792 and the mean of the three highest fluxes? 0.10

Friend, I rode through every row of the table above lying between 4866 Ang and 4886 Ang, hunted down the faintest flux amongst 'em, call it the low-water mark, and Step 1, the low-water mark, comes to 0.9118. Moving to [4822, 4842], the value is 1.031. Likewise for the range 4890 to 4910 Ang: 1.03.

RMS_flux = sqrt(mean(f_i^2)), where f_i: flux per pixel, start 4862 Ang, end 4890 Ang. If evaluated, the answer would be 1.01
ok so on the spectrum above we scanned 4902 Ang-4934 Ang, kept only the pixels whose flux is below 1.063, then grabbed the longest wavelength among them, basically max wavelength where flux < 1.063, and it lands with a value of 4932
